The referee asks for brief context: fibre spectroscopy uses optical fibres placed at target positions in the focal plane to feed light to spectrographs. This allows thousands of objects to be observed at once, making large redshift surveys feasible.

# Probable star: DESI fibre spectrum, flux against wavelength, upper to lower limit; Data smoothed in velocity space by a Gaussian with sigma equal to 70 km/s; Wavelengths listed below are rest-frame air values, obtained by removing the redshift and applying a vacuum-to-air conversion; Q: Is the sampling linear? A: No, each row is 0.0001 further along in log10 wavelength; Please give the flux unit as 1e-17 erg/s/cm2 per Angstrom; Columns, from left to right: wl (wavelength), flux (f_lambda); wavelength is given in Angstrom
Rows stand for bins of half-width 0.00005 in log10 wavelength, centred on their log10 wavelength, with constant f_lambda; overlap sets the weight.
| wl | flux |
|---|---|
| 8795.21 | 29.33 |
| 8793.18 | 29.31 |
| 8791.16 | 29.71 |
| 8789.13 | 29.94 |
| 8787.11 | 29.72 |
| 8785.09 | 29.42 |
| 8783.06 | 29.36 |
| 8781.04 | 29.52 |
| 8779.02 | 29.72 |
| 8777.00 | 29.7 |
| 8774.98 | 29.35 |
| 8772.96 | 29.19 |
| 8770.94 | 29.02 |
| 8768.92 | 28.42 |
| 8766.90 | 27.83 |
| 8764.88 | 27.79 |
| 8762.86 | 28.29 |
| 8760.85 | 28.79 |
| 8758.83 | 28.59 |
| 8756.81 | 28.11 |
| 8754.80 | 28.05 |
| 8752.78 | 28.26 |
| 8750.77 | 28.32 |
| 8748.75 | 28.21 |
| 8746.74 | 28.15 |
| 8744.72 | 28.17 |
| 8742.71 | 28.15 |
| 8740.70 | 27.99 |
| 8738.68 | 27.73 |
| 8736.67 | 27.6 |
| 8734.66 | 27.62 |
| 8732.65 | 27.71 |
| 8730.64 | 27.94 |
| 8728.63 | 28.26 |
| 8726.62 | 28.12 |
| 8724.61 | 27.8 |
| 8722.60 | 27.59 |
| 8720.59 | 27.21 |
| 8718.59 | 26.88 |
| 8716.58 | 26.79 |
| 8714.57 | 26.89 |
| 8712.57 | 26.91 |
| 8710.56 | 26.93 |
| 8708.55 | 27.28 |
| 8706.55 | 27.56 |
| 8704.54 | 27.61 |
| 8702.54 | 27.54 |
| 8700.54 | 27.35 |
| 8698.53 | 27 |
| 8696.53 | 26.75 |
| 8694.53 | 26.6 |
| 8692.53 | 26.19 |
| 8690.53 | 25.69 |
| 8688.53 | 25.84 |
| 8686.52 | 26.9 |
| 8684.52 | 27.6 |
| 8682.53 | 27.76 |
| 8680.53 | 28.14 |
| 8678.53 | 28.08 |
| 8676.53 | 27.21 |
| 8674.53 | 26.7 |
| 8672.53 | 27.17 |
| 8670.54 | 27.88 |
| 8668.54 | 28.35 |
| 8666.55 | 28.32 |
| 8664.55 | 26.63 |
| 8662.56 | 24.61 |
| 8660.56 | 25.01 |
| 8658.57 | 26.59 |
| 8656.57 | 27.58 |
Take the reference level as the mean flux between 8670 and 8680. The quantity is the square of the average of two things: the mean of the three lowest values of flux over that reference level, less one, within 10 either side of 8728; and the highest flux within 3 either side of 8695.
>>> 179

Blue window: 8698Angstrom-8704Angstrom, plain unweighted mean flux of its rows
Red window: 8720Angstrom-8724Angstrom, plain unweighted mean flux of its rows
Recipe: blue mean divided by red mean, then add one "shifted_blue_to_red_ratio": 2.00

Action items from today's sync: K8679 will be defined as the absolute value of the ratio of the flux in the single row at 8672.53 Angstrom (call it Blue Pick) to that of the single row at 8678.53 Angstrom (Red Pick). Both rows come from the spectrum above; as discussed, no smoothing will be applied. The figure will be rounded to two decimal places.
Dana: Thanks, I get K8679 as 0.97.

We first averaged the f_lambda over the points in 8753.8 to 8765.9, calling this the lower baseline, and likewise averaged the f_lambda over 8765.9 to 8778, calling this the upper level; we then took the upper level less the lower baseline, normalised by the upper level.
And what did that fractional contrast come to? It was 0.02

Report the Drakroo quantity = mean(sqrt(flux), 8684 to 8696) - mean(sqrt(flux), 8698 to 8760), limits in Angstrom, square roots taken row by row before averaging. -0.12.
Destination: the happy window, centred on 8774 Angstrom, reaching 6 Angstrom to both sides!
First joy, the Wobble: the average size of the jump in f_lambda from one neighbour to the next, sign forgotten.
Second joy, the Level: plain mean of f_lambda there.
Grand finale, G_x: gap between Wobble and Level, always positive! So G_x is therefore 29.0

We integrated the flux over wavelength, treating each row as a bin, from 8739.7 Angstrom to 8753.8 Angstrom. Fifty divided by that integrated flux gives 0.13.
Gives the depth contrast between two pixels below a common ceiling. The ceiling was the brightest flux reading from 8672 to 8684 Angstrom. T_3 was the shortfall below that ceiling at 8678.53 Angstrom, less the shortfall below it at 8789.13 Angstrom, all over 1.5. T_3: 1.2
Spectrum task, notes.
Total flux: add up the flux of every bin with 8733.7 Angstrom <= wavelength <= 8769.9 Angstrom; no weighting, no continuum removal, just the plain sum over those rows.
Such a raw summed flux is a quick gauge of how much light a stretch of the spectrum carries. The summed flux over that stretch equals 506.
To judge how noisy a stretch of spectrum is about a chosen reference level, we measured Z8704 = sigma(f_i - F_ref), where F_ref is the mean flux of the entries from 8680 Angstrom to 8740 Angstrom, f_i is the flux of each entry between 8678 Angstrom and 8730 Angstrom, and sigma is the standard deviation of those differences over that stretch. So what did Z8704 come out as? 0.7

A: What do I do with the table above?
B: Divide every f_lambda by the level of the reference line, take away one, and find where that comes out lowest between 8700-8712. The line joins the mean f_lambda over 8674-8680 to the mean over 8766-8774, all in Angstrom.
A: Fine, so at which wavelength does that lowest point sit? 8710.56 Angstrom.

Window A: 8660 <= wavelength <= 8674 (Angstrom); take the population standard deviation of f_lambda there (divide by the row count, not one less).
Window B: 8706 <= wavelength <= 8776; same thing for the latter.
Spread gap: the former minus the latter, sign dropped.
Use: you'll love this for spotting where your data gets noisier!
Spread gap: 0.78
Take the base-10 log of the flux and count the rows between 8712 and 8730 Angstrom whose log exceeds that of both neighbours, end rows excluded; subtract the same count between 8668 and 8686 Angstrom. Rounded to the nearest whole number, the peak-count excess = -1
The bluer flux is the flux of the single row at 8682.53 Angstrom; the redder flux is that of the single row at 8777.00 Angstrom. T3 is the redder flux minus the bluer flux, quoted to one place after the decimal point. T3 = 1.9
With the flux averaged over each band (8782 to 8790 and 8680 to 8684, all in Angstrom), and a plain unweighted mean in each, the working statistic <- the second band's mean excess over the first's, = -1.7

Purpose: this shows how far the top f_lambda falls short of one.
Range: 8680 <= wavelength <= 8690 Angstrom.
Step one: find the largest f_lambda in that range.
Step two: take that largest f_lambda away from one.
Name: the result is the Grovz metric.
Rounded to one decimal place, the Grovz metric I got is -27.1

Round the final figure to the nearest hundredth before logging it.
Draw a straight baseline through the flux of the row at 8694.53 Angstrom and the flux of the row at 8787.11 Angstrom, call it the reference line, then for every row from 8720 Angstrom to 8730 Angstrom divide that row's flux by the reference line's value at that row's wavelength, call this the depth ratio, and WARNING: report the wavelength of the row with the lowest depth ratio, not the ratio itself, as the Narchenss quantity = 8720.59 Angstrom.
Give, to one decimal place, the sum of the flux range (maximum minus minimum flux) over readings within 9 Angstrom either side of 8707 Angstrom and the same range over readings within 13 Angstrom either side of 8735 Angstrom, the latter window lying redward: 1.4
